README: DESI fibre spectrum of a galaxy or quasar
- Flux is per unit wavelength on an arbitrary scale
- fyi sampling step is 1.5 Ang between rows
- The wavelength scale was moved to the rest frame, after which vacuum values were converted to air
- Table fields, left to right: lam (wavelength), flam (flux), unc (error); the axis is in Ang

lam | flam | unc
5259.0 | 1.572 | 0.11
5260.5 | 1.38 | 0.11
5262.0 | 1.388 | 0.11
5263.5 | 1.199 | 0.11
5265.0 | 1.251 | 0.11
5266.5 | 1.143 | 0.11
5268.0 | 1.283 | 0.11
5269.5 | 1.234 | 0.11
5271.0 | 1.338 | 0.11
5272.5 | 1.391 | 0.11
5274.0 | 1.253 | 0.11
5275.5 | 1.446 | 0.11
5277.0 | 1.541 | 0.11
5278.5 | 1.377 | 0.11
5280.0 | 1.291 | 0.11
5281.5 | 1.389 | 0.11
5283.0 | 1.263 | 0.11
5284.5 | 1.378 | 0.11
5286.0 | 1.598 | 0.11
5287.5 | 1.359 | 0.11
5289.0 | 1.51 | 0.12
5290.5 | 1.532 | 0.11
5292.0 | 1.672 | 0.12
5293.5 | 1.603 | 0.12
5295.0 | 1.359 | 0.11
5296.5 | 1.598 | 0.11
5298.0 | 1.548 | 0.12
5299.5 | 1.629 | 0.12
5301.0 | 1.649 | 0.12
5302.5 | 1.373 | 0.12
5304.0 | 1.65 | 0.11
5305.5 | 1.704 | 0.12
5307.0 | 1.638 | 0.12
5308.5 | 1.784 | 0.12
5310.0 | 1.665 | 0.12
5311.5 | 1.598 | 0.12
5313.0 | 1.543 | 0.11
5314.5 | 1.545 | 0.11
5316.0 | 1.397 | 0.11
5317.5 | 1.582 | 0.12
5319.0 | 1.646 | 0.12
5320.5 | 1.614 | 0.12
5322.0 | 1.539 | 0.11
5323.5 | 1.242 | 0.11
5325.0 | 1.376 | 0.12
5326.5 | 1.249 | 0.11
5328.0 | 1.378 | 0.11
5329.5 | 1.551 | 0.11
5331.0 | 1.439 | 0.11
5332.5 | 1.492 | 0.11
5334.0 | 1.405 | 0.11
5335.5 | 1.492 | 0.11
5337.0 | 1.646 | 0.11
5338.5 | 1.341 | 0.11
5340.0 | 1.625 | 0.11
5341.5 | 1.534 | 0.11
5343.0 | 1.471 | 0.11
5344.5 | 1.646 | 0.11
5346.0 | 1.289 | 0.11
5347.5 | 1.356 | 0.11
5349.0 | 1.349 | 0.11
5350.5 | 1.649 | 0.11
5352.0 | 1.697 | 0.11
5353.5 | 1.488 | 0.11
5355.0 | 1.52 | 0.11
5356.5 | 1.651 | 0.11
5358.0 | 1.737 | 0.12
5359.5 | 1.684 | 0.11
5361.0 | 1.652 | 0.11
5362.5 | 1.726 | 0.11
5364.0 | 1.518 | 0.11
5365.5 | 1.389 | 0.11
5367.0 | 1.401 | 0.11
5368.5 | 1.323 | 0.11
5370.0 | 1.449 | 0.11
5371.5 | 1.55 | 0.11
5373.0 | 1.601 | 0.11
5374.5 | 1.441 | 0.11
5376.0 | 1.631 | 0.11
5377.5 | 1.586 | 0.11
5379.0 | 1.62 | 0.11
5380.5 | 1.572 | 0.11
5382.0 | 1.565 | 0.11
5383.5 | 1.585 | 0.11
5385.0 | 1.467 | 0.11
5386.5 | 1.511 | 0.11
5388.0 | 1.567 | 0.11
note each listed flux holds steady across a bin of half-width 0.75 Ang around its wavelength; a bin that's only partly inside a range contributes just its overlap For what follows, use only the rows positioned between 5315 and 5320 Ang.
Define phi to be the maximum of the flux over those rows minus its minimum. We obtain 0.25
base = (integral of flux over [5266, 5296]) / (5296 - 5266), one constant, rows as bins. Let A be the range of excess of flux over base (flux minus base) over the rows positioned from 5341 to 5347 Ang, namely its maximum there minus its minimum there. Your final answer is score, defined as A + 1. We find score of 1.36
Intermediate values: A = 0.36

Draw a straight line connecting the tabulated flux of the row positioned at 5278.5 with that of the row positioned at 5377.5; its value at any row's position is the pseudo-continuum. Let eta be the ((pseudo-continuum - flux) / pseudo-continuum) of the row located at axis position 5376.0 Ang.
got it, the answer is -0.03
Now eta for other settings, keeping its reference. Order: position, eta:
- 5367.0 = 0.10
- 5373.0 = -0.02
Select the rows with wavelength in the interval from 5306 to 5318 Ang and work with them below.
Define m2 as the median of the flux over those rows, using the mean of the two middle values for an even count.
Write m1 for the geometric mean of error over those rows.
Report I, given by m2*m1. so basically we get 0.18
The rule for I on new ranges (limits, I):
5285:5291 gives 0.17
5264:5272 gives 0.14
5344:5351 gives 0.15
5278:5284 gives 0.15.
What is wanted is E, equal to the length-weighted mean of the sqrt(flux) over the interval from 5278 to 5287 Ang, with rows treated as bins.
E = 1.17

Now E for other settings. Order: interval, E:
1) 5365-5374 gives 1.21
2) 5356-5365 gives 1.29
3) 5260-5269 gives 1.13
